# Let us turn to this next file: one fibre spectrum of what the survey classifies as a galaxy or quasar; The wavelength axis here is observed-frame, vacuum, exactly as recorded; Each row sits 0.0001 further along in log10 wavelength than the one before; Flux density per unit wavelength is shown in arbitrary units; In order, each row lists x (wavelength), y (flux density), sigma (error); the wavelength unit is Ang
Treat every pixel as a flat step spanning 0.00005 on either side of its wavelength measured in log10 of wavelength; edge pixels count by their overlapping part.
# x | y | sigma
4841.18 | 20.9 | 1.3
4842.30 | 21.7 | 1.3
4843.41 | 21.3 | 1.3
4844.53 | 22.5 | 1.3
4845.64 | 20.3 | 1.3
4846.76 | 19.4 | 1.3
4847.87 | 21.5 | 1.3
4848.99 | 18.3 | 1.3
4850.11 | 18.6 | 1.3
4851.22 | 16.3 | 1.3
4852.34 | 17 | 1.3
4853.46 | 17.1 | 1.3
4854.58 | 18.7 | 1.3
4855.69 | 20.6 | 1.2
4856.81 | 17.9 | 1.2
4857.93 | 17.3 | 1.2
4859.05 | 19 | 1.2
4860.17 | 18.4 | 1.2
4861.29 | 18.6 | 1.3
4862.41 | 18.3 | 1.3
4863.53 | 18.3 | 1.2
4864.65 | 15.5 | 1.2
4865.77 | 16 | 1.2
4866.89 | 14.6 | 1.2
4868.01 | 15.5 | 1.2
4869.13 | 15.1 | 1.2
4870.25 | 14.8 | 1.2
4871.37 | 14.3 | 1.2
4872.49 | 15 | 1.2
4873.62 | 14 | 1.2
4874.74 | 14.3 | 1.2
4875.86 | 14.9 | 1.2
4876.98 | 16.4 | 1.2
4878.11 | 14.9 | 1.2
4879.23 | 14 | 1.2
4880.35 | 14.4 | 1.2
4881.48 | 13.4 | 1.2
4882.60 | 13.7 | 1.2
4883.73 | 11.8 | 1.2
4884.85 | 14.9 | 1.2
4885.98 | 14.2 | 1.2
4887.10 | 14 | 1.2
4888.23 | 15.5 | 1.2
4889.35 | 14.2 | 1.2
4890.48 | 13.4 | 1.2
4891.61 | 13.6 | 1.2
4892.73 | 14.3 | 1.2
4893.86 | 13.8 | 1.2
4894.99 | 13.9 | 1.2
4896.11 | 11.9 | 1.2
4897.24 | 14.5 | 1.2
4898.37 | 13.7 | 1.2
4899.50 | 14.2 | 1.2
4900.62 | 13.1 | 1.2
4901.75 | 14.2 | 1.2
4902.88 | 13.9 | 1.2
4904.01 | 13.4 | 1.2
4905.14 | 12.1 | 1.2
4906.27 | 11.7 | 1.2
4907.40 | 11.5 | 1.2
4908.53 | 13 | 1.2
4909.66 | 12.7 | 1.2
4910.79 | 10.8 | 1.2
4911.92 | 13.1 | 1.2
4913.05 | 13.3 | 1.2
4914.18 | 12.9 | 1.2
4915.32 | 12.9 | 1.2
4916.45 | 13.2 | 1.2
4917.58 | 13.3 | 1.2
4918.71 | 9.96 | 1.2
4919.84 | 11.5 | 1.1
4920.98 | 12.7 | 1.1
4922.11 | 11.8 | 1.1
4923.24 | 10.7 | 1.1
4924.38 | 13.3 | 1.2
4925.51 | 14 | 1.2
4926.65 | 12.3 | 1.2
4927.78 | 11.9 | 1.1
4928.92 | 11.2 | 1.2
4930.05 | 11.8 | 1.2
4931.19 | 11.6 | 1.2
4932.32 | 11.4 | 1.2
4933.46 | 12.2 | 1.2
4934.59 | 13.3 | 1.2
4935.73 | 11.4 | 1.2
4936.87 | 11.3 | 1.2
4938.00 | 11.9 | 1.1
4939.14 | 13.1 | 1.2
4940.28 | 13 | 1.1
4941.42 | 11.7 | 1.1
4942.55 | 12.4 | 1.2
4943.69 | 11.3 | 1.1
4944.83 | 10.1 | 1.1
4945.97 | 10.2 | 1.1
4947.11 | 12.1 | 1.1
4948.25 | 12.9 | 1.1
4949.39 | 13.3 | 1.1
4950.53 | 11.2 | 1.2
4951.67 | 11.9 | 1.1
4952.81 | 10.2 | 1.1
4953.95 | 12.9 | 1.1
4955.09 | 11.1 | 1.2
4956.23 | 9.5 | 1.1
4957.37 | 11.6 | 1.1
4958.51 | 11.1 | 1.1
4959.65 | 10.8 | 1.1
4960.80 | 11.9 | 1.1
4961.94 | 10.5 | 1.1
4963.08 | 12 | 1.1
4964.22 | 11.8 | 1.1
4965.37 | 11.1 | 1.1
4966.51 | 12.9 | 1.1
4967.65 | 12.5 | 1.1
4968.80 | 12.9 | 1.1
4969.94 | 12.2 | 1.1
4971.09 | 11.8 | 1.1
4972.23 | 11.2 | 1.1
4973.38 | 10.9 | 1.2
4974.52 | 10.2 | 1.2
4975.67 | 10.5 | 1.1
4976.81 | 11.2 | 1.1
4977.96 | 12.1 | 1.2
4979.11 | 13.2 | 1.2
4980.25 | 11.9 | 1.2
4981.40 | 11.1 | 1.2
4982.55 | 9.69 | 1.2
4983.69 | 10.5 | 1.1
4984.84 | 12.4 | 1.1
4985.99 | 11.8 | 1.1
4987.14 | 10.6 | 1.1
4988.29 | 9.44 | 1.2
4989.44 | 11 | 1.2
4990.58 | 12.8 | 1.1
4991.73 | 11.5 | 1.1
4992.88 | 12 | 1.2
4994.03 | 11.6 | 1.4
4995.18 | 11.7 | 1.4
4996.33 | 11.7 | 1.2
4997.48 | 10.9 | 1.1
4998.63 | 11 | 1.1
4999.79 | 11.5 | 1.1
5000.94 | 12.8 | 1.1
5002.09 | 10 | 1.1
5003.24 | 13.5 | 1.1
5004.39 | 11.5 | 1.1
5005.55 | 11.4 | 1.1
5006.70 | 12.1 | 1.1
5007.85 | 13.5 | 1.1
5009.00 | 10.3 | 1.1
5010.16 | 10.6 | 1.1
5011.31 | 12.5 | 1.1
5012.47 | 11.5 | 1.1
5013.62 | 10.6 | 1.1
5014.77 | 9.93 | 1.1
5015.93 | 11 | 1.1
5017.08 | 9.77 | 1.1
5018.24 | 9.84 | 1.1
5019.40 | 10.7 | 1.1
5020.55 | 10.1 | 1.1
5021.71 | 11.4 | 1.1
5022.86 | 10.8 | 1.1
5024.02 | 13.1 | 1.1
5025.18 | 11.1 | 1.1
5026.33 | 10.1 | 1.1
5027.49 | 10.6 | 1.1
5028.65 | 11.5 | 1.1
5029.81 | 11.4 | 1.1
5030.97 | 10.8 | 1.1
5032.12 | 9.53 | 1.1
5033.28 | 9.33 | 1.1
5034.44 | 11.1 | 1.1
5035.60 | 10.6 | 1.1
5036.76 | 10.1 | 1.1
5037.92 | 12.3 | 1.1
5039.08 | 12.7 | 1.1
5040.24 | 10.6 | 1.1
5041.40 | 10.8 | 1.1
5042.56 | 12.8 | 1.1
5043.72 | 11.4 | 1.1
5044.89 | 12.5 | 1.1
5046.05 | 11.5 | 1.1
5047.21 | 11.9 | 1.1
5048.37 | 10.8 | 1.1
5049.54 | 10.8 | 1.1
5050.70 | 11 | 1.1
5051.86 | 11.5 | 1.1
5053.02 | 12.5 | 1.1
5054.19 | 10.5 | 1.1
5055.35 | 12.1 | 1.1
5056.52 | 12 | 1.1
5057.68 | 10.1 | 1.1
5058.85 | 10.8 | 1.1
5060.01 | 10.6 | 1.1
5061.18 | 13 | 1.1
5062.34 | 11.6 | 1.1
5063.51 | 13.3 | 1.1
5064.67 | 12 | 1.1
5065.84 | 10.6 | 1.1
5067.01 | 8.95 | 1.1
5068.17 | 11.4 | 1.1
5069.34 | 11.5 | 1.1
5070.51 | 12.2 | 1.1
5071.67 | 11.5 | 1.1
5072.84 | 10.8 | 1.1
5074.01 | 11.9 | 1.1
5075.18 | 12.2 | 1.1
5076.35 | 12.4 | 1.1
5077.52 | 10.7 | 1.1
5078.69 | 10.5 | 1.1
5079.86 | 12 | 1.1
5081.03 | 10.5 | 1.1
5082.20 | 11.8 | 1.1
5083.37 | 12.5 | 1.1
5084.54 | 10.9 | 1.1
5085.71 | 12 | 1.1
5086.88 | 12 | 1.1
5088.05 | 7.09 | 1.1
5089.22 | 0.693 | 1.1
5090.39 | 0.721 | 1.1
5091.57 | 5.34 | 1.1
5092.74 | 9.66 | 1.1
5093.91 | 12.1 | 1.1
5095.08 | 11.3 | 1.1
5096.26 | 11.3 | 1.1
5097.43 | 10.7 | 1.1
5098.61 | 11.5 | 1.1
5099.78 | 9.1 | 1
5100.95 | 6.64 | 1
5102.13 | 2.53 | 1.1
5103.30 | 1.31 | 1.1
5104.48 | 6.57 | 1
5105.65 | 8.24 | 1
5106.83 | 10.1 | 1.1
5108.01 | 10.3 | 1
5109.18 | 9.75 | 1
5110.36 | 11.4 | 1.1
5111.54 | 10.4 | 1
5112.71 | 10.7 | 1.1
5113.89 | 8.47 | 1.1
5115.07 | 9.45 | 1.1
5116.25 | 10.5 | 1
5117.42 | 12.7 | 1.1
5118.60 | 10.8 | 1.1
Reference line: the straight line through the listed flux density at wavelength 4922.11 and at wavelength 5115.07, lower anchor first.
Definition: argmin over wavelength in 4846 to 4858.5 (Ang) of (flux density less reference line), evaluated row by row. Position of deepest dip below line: 4851.22 Ang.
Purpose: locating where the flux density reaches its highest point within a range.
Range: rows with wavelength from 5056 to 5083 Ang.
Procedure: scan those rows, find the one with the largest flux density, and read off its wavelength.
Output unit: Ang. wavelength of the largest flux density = 5063.51 Ang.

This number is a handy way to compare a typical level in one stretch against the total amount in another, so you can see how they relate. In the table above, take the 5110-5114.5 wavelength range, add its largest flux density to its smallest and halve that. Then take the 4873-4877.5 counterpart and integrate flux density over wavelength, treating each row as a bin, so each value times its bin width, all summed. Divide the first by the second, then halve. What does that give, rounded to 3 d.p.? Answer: 0.074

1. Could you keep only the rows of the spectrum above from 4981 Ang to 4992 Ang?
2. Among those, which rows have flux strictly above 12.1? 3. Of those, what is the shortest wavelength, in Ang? 4984.84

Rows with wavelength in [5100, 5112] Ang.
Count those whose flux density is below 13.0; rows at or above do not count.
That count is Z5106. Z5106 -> 10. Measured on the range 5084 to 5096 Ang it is 10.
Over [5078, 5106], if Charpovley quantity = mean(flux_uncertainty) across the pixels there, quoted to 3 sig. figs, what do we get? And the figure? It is 1.08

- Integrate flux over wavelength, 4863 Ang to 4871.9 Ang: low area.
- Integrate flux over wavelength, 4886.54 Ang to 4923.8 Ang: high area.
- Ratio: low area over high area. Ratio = 0.29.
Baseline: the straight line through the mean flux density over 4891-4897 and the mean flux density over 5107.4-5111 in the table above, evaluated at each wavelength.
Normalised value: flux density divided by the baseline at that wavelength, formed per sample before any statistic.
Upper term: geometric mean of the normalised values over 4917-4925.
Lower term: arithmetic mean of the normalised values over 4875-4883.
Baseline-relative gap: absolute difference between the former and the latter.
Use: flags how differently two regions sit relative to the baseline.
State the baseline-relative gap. 0.16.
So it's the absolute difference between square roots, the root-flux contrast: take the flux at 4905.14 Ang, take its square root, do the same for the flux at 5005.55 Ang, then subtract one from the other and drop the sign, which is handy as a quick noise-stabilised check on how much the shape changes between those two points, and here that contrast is 0.10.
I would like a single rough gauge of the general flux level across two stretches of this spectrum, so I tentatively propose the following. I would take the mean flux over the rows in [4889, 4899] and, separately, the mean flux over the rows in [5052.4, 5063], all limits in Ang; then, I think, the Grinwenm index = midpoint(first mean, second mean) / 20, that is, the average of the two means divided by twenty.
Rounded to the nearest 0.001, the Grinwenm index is 0.629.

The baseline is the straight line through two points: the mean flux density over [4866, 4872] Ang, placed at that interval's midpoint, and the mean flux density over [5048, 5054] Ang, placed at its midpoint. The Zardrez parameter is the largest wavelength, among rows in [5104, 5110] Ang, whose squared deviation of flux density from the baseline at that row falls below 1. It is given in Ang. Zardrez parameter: 5109.18 Ang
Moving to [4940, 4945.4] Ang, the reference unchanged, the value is 4940.28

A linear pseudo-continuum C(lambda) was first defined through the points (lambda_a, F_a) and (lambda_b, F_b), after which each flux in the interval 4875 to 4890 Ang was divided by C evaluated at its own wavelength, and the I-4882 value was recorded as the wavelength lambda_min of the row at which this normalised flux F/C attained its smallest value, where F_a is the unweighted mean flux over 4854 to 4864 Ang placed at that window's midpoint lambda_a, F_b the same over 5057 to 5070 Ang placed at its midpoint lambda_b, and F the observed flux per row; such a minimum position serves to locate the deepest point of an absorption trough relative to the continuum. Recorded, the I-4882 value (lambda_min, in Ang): 4883.73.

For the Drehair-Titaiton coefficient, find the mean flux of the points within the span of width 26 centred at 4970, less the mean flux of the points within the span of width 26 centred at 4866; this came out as -5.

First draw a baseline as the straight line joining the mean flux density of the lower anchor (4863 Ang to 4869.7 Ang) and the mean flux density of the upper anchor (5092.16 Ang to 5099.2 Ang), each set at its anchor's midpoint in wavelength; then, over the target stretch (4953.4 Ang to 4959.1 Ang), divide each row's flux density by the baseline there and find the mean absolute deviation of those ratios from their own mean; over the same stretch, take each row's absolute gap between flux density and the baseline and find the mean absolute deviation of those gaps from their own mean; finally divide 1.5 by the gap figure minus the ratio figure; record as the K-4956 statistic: 2.0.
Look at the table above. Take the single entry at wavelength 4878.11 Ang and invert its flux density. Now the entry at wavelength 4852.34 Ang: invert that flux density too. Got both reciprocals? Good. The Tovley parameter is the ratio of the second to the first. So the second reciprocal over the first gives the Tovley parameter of 0.88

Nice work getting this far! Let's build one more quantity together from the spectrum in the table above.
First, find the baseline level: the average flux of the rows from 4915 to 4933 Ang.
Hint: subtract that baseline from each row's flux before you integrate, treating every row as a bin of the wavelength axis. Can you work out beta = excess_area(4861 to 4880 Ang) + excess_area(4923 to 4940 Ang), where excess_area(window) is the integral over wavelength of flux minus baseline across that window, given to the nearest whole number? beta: 66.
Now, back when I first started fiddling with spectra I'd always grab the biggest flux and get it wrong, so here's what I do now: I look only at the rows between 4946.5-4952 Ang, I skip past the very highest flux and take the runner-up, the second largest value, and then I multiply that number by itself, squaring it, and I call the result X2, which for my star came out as 166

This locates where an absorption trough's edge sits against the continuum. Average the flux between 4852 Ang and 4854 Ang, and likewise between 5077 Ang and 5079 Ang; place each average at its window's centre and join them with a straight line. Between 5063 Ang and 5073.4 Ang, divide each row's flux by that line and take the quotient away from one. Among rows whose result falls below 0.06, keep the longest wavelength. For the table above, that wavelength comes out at 5072.84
